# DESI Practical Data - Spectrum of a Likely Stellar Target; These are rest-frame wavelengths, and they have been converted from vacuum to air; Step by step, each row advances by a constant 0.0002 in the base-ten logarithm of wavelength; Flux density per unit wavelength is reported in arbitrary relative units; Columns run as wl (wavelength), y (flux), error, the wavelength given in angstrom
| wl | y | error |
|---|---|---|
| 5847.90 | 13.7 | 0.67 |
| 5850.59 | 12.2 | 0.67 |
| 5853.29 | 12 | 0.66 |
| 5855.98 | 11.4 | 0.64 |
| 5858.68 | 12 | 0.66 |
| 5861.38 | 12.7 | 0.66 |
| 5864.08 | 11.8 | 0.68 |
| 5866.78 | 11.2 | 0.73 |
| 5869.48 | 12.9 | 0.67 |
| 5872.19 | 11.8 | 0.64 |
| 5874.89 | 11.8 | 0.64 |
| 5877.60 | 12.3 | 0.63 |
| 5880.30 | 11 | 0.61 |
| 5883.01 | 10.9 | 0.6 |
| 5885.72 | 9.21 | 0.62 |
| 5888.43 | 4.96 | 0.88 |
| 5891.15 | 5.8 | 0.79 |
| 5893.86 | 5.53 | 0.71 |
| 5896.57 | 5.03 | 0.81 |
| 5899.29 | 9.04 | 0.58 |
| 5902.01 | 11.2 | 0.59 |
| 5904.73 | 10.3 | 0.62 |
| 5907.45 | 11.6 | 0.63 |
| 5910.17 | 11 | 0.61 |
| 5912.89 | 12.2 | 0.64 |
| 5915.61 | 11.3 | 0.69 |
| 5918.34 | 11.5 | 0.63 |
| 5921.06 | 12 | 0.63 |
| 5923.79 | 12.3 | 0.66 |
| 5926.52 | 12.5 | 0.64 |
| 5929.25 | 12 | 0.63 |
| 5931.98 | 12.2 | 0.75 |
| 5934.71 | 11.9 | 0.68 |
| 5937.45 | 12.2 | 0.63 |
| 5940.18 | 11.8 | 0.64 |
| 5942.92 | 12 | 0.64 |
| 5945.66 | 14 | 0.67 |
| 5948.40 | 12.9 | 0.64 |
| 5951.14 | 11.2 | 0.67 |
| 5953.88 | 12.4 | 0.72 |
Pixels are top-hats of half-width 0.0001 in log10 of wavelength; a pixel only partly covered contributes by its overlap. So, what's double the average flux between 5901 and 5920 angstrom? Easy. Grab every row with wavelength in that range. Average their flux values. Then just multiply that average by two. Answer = 22.6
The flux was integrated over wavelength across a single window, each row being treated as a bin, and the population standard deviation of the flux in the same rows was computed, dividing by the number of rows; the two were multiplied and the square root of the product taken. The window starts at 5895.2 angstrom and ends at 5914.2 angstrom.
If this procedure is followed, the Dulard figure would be 21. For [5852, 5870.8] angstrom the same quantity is 11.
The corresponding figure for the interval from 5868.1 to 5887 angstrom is 15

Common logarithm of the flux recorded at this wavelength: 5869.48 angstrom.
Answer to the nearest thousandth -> 1.111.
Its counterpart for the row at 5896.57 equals 0.702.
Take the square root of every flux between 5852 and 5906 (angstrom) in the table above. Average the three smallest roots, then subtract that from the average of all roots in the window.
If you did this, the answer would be 0.88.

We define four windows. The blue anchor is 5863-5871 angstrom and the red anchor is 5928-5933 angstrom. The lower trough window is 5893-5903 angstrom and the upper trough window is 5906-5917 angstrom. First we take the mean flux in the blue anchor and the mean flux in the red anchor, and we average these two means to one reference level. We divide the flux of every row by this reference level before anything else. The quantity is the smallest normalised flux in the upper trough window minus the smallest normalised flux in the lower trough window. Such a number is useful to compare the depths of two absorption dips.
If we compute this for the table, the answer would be 0.50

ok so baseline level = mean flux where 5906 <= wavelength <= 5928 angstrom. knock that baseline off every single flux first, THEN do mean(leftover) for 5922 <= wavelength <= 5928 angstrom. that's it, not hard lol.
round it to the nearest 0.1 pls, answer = 0.6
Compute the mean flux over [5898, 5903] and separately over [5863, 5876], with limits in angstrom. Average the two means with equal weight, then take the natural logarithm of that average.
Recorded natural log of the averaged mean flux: 2.40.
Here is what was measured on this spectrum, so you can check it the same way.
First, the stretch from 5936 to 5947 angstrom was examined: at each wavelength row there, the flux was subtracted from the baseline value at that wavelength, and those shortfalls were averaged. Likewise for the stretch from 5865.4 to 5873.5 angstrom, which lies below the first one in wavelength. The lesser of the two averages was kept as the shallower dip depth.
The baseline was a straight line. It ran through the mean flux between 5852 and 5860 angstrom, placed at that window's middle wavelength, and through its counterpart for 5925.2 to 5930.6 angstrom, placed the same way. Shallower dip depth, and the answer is -0.16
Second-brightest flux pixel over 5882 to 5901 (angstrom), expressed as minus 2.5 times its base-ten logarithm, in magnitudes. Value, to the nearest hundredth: -2.41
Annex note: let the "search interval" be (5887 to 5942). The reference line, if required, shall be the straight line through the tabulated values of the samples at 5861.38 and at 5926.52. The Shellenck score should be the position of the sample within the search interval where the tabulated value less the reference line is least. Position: 5888.43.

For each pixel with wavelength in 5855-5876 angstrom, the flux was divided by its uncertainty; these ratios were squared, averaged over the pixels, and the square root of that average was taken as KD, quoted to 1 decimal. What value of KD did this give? 18.0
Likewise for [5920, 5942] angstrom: 18.5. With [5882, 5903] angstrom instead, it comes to 12.9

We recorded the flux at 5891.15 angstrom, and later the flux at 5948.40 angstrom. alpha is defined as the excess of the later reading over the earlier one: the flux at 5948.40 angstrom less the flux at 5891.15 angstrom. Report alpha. 7.1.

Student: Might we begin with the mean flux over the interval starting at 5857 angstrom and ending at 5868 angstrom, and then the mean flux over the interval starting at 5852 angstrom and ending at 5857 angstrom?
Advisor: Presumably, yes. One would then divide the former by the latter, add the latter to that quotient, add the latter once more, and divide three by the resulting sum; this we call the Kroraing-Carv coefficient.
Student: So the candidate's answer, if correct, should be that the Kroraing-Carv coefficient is 0.123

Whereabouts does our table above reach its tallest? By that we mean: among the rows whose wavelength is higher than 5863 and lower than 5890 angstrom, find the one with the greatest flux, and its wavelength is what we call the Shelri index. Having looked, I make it 5869.48 angstrom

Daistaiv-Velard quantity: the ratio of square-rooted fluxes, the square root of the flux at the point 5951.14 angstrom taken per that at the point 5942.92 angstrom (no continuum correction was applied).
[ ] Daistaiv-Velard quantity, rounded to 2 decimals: 0.97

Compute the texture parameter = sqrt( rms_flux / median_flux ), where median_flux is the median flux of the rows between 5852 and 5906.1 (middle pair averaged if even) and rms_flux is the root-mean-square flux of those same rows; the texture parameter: 0.97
